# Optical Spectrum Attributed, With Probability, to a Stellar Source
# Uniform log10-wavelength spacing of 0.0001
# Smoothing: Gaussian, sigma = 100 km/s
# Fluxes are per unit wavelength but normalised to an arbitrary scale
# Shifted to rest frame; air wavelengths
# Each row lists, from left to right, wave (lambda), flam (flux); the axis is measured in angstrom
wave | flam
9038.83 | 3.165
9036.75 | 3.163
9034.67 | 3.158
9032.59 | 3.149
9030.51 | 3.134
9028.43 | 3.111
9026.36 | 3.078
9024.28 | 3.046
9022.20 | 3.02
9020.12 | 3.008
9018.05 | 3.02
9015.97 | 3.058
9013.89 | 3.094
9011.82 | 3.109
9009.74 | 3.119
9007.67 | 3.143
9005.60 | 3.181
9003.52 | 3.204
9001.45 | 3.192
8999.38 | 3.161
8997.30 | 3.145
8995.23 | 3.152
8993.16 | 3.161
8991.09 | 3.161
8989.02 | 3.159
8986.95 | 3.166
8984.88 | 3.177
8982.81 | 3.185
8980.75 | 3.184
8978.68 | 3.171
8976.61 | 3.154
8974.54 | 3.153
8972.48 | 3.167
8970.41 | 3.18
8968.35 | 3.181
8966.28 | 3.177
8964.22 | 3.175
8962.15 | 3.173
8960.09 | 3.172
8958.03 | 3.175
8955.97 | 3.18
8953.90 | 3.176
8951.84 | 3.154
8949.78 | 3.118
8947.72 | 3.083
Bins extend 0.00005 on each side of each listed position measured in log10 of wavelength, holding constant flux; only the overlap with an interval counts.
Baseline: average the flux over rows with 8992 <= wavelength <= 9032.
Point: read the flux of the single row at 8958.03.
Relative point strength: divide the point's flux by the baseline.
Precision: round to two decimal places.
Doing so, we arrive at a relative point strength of 1.02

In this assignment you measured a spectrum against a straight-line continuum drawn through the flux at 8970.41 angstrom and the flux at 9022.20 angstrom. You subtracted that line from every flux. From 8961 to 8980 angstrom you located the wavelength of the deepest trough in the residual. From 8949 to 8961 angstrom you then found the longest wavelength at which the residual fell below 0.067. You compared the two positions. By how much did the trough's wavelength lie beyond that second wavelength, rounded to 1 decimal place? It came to 2.1 angstrom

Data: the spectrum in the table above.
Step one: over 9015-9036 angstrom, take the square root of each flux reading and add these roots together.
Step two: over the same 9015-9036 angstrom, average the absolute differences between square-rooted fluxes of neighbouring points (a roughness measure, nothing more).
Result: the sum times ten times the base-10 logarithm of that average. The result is -386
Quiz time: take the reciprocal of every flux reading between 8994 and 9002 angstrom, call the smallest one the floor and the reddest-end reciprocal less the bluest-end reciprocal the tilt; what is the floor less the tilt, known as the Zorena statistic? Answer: 0.317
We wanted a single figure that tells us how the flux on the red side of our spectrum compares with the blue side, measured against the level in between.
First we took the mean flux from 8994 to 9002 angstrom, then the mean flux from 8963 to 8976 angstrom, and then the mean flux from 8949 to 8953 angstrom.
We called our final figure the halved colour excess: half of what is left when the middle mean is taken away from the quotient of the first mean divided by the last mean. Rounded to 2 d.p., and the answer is -1.08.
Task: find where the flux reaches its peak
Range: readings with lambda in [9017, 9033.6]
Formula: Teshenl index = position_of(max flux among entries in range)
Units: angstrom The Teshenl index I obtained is 9032.59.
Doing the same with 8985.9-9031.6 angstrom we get 9003.52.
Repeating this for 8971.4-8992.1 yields 8982.81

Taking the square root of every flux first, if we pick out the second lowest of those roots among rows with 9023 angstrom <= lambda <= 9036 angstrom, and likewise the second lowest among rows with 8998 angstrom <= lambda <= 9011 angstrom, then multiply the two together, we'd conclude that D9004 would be 3.11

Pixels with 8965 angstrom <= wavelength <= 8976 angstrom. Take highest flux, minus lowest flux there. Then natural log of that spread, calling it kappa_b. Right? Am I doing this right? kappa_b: -3.6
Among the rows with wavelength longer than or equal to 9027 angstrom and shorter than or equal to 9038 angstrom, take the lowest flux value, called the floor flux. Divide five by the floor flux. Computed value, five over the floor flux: 1.61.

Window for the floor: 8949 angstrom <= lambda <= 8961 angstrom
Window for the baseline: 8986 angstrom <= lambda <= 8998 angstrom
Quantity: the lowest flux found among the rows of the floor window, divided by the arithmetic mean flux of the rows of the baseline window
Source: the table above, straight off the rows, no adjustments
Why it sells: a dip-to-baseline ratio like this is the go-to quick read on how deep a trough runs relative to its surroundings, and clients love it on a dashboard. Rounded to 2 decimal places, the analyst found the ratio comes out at 0.99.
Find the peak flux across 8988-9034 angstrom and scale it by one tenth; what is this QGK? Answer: 0.320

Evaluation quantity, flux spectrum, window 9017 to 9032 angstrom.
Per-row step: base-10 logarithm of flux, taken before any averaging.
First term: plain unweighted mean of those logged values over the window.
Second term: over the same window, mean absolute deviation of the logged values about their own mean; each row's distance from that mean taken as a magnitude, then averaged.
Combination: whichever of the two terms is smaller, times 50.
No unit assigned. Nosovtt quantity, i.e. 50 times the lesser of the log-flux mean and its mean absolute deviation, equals 0.29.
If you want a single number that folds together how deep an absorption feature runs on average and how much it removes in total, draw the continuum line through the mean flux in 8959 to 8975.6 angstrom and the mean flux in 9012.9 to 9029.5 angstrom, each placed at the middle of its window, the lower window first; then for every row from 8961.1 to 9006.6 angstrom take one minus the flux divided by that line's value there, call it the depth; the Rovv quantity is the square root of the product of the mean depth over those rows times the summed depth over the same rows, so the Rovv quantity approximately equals 0.052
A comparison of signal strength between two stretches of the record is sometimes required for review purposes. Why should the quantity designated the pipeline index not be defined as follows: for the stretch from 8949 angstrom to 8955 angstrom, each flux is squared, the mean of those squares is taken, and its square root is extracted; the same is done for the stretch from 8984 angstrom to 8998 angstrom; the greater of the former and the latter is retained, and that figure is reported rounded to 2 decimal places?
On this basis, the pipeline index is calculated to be 3.16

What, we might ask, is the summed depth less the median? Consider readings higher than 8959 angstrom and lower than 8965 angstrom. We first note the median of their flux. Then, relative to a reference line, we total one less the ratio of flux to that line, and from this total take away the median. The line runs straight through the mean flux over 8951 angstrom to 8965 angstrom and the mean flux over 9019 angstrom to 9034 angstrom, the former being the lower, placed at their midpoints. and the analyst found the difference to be -3.180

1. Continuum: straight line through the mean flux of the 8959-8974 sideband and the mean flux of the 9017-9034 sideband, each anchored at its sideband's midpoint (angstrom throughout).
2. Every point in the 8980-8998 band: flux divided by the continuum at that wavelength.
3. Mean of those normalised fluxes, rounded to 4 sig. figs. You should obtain 1.010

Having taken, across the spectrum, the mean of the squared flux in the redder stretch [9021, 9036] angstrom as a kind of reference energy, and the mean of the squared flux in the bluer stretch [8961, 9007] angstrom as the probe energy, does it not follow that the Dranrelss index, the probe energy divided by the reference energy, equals 1.05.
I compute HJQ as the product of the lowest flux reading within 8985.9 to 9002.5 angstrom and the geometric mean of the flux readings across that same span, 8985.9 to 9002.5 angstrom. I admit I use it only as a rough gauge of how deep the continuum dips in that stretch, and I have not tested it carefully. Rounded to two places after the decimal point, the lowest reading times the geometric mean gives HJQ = 9.94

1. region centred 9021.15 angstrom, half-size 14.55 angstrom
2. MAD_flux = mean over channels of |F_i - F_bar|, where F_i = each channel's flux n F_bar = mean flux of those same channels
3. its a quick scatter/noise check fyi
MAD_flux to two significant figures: 0.043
